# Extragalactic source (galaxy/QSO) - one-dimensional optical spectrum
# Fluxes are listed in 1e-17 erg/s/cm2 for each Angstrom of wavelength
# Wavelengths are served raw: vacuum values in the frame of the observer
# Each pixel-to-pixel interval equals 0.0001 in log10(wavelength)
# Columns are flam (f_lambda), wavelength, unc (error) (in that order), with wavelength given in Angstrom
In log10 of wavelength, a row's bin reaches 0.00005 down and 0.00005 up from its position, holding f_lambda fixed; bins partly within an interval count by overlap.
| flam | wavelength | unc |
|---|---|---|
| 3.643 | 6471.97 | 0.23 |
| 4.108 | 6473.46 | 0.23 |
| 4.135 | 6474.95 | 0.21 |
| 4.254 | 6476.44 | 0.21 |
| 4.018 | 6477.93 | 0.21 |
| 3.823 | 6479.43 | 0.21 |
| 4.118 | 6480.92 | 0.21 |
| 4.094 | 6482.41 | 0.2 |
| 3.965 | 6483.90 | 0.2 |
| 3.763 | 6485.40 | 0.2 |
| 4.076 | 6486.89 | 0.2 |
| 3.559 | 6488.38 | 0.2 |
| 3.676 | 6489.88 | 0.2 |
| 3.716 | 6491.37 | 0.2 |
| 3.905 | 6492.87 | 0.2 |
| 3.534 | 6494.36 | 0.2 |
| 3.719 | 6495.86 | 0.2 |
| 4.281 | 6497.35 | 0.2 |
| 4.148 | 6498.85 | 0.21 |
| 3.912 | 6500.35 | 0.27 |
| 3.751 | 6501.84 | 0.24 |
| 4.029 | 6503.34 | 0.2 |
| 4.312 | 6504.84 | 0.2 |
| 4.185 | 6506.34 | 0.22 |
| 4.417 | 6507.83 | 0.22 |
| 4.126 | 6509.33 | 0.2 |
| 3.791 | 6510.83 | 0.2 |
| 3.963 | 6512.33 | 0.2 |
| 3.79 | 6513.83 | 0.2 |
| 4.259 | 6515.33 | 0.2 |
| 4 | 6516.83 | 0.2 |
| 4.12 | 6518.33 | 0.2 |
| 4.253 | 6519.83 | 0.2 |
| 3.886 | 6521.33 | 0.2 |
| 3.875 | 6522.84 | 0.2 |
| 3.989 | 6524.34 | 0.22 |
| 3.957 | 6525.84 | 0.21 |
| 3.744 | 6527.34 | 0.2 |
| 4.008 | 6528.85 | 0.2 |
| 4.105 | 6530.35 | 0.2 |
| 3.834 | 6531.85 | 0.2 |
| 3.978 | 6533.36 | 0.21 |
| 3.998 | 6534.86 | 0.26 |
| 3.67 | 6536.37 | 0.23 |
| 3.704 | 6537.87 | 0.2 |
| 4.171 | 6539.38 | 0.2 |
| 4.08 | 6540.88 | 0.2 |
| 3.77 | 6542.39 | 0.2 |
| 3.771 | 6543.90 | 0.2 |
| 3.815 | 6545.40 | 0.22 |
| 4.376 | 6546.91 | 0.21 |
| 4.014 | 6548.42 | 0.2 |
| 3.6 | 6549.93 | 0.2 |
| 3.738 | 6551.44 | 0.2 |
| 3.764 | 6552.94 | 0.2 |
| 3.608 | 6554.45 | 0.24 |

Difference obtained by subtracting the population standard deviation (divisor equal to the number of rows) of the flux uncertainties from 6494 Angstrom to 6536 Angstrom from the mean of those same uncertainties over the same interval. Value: 0.191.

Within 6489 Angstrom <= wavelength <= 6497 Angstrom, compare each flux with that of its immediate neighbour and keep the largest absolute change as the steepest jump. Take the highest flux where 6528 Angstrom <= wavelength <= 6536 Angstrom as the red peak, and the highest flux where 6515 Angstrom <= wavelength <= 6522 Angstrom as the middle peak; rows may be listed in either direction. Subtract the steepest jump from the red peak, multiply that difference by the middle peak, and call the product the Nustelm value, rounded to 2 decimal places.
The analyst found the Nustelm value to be 15.90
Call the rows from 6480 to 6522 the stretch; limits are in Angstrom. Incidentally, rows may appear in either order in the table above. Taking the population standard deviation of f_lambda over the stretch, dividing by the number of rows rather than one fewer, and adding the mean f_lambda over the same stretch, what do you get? 4.21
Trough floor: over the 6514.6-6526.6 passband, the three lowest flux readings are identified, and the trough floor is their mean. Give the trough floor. 3.91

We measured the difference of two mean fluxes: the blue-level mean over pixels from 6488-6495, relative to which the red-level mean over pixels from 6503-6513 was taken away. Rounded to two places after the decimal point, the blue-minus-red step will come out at -0.44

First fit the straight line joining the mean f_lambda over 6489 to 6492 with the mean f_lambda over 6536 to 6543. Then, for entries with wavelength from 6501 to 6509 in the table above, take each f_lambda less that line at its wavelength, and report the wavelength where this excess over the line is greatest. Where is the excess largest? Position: 6507.83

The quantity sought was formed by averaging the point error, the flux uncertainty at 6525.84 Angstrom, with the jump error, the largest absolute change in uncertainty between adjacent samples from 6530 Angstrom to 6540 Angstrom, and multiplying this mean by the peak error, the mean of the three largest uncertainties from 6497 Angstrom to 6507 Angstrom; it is 0.0316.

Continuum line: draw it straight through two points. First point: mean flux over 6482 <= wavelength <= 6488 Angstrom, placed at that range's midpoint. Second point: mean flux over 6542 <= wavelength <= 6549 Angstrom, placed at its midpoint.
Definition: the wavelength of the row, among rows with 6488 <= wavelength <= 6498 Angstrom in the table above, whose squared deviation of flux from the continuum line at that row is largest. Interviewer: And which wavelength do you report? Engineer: 6494.36 Angstrom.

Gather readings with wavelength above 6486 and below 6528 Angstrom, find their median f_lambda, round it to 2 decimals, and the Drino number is 3.96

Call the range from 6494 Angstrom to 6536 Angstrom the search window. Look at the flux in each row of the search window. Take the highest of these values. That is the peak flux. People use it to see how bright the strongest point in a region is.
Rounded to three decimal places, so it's 4.417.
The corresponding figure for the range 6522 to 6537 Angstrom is 4.105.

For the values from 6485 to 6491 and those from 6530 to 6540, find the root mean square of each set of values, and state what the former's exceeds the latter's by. -0.2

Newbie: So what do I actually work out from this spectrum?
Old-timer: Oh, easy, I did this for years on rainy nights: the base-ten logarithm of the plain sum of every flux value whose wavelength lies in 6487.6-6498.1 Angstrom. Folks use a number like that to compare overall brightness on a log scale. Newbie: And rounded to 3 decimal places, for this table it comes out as 1.421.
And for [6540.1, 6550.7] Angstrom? 1.438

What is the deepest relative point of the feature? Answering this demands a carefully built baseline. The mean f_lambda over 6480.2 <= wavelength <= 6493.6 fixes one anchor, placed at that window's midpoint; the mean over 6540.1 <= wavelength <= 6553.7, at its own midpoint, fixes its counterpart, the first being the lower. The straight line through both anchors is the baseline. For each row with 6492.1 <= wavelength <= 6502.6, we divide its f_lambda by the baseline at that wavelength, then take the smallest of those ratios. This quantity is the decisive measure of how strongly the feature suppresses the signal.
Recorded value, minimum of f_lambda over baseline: 0.912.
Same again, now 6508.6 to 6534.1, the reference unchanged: 0.965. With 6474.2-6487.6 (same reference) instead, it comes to 0.971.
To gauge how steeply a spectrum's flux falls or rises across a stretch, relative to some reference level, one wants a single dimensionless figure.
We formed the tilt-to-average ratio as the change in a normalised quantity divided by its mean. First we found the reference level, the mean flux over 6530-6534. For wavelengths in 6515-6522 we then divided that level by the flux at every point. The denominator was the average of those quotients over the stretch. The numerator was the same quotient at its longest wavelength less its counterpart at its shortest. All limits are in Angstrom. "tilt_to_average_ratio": 0.09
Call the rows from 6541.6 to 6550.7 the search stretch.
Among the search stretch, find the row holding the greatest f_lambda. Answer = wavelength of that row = 6546.91 Angstrom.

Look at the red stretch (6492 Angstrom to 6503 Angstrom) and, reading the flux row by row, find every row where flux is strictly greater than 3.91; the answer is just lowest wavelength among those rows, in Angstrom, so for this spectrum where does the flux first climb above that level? 6497.35 Angstrom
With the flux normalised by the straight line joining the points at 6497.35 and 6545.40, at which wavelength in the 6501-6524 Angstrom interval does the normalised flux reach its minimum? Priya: 6501.84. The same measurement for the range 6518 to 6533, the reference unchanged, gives 6527.34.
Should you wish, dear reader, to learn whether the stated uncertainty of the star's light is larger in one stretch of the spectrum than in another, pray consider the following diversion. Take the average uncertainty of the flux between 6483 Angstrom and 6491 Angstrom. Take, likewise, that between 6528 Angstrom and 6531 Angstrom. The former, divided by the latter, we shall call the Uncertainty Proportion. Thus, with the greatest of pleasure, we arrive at 1.00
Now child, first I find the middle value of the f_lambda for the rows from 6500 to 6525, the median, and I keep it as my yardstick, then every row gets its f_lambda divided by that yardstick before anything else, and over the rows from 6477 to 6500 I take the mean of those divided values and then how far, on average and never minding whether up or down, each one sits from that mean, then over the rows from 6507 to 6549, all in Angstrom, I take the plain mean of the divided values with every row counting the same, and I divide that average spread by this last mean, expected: 0.0489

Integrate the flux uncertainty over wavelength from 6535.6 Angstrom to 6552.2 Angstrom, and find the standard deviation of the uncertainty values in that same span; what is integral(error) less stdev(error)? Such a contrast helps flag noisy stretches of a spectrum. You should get 3.40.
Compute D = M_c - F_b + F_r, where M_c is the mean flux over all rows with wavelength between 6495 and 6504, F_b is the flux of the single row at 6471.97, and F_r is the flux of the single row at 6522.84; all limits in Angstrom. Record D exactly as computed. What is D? 4.2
